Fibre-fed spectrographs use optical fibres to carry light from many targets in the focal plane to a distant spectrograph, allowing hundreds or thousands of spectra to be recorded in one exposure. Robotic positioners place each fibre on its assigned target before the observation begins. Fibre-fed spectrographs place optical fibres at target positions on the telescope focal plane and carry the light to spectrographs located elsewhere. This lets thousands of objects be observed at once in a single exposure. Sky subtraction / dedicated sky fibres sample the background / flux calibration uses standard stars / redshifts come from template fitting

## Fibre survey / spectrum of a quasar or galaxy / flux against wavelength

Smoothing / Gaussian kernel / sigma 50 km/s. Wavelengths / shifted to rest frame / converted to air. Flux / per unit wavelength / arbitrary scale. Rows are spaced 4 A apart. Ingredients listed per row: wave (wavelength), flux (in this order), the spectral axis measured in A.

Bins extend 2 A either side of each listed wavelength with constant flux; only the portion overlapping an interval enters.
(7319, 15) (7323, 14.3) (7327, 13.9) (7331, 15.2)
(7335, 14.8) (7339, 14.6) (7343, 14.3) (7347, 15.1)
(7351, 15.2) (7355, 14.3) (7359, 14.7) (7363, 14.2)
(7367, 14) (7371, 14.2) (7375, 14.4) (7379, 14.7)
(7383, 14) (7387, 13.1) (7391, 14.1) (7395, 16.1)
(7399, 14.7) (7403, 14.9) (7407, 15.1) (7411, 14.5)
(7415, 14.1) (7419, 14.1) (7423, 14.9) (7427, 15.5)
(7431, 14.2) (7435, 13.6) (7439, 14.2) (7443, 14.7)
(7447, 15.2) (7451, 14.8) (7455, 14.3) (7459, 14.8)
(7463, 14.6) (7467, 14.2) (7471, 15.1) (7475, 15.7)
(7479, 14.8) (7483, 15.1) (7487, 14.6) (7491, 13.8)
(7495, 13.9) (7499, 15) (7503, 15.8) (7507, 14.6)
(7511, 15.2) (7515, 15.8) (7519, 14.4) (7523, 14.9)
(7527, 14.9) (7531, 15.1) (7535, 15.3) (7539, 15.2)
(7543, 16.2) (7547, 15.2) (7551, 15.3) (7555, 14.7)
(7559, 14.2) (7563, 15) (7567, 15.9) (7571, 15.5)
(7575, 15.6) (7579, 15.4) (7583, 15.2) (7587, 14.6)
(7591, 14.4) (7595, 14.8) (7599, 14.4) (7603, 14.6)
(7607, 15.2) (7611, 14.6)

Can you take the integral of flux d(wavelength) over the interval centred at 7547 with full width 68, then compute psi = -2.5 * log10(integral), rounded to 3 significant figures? -7.54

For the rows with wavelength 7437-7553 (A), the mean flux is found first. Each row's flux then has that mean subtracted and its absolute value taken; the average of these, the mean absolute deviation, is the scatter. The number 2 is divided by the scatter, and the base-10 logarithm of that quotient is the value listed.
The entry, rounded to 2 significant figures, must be 0.66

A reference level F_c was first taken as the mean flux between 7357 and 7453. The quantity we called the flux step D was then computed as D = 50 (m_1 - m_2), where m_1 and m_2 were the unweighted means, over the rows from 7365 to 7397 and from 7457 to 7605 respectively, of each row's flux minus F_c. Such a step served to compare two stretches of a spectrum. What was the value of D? -32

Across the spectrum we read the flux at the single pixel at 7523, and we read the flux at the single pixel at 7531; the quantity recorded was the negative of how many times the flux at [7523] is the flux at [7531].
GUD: -0.99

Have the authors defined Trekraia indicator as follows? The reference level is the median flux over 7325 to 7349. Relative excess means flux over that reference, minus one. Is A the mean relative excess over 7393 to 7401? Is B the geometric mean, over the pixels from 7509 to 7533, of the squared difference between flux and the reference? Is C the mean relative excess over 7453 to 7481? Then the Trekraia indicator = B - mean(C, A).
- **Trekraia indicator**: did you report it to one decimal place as 0.1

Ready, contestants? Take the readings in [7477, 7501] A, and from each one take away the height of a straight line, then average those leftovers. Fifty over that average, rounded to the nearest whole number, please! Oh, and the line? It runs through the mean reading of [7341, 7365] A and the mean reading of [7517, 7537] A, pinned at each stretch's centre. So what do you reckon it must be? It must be -154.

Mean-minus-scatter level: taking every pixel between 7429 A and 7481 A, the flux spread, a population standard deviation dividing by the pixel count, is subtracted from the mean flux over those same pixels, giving 14.1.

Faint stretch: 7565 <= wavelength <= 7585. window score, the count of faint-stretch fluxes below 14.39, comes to 0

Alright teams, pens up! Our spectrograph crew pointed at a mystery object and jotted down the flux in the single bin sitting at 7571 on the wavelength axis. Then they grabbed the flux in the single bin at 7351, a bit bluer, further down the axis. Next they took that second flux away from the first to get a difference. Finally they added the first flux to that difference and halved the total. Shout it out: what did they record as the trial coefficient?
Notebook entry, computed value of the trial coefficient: 7.9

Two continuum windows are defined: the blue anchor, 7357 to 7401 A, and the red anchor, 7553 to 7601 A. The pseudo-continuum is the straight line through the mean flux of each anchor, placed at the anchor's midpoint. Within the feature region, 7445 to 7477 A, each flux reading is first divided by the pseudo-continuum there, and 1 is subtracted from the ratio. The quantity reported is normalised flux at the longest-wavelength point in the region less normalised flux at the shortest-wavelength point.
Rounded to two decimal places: 0.03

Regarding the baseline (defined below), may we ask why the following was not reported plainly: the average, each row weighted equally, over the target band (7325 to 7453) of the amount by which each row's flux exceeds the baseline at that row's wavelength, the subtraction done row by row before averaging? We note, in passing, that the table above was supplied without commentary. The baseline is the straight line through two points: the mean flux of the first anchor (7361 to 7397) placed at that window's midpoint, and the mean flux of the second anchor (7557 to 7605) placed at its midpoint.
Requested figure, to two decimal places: 0.20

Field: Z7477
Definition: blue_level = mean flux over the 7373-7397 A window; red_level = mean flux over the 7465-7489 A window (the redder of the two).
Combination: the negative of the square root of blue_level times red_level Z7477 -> -14.7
